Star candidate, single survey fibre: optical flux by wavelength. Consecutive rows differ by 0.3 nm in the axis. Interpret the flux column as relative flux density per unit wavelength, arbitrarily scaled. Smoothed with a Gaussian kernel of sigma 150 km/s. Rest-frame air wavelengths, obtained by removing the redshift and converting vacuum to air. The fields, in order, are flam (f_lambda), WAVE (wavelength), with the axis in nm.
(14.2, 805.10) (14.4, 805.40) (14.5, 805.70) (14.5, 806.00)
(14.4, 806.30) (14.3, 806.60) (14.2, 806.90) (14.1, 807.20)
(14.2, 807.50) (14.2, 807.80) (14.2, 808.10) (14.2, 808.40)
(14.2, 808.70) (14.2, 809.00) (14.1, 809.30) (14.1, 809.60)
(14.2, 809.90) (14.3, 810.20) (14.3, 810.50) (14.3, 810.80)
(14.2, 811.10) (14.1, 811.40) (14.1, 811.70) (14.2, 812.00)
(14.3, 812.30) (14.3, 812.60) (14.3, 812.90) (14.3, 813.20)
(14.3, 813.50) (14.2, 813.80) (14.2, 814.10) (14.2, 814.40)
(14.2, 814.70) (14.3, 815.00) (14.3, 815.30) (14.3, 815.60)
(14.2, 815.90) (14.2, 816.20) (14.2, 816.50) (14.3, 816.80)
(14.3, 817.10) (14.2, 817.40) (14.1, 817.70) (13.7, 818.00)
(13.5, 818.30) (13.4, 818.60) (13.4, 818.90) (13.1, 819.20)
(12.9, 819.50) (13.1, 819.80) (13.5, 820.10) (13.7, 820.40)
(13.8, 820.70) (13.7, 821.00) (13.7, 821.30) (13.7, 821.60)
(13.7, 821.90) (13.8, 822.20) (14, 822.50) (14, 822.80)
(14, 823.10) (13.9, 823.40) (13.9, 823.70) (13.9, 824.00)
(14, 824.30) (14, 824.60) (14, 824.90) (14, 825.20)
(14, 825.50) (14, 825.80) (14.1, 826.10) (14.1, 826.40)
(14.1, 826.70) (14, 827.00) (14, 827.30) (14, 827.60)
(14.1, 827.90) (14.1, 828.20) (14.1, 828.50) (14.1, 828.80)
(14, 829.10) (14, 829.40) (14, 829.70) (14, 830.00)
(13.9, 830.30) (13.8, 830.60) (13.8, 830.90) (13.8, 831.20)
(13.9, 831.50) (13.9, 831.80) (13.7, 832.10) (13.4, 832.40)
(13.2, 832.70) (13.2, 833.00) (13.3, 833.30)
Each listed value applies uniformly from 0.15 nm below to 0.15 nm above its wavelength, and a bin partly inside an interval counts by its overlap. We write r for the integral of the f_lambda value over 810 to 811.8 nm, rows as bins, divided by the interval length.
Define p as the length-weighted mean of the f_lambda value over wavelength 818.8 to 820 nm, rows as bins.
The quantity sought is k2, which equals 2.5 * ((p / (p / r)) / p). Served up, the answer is 2.708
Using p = 13.1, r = 14.2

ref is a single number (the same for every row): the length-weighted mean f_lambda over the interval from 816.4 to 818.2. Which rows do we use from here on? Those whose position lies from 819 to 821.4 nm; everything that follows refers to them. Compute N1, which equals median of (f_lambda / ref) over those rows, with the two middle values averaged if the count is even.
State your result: 0.96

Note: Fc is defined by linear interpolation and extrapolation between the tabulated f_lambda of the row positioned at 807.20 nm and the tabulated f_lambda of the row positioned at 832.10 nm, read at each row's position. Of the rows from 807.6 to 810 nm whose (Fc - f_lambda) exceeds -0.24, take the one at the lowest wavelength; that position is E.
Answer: 807.80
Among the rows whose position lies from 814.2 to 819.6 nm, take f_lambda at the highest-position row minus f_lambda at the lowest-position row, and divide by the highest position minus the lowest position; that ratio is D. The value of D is -0.25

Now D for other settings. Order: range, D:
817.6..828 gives 0.00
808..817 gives 0.01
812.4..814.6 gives -0.06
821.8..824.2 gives 0.10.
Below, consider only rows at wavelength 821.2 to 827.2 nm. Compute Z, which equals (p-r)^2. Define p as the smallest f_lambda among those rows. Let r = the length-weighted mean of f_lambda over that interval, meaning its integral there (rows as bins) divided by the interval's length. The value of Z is 0.06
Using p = 13.7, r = 13.9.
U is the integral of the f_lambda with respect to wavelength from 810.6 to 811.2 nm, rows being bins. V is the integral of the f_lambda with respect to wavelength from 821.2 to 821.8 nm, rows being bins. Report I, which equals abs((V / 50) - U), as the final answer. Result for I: 8.39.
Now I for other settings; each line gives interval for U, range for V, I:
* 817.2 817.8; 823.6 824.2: 8.33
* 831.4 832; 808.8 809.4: 8.16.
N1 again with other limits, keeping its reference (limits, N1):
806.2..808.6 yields 1.01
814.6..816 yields 1.01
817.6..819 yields 0.96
